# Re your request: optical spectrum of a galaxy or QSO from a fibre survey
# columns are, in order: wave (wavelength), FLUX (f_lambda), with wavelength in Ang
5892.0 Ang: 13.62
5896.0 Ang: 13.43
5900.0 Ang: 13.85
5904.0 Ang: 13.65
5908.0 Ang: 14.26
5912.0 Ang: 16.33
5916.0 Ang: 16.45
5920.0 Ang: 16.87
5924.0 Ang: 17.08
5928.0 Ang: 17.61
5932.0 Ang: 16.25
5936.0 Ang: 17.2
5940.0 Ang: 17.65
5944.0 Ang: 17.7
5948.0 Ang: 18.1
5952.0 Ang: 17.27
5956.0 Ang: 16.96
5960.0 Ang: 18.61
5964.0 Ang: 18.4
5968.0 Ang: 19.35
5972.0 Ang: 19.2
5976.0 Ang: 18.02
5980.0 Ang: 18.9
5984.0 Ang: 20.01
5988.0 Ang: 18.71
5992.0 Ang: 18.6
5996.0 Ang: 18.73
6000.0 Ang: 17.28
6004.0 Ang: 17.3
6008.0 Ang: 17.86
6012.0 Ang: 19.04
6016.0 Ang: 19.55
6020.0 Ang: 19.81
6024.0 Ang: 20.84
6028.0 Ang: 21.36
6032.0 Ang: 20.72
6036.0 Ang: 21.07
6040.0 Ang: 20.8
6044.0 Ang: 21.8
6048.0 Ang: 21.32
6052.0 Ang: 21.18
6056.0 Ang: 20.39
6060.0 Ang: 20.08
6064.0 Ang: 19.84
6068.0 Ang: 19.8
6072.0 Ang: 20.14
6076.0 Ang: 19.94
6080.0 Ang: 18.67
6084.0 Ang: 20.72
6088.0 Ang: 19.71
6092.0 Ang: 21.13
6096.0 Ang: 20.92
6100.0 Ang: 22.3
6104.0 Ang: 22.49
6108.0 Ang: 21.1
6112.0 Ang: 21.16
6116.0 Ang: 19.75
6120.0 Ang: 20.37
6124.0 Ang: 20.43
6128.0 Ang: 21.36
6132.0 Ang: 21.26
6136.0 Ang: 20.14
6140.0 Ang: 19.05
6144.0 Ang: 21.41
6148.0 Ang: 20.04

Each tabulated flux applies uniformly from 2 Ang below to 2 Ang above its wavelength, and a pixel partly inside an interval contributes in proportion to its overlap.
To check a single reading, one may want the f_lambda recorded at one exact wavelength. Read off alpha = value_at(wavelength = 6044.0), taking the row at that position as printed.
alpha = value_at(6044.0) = 21.8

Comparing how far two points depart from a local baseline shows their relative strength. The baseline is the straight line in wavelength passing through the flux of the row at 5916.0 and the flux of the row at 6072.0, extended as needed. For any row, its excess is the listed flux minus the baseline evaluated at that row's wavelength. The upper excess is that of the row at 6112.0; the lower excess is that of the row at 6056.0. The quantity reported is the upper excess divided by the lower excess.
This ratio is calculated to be 0.1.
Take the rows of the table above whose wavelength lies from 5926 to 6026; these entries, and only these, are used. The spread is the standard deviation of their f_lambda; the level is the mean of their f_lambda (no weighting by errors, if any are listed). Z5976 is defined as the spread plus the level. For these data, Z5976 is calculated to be 19.4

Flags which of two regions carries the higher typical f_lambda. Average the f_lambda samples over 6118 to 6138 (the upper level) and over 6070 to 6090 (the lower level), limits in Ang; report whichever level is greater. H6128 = 20.7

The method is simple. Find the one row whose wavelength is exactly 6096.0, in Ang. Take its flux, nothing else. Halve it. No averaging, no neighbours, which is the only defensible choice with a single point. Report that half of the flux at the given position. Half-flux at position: 10.5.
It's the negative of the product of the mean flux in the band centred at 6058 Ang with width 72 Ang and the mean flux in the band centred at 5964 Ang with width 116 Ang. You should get -367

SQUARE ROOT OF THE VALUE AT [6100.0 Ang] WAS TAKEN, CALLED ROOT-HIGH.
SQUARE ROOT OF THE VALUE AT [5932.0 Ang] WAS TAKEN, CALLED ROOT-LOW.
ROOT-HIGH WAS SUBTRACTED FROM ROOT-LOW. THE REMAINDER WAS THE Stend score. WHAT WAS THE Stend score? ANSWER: -0.7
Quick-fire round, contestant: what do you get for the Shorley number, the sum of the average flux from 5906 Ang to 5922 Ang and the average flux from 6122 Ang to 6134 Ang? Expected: 37.0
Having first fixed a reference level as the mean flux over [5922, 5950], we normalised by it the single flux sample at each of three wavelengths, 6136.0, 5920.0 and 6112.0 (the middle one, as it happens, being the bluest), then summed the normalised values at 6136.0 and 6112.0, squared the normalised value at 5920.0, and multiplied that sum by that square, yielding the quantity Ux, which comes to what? 2.2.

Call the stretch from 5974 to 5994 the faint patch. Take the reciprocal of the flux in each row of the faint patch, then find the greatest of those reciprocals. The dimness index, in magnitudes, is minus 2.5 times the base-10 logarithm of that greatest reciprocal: 3.14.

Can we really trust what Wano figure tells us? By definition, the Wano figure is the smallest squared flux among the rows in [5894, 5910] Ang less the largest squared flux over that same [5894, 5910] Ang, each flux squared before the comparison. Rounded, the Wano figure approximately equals -23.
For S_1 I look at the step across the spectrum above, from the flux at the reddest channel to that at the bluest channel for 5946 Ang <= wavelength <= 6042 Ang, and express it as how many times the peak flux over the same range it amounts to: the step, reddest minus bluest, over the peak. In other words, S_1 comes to 0.13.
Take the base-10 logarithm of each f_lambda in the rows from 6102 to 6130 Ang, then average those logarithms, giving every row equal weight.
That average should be 1.32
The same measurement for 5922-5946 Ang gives 1.24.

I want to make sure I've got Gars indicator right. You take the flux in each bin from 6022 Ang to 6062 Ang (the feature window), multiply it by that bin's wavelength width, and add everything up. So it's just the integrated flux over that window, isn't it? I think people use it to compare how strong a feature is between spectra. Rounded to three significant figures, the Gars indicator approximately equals 838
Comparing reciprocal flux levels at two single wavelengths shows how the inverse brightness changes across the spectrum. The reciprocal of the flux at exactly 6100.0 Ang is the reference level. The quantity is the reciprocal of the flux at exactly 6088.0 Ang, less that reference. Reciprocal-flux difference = 0.006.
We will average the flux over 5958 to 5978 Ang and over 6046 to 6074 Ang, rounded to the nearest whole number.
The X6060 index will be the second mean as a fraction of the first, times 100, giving 109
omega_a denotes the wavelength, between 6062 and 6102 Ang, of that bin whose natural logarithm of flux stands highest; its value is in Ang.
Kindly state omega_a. 6100.0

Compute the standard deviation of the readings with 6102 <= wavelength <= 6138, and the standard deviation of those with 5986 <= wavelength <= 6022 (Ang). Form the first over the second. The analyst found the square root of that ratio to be 0.95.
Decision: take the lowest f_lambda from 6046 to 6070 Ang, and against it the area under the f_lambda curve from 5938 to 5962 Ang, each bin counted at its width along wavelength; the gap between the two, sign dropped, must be 405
